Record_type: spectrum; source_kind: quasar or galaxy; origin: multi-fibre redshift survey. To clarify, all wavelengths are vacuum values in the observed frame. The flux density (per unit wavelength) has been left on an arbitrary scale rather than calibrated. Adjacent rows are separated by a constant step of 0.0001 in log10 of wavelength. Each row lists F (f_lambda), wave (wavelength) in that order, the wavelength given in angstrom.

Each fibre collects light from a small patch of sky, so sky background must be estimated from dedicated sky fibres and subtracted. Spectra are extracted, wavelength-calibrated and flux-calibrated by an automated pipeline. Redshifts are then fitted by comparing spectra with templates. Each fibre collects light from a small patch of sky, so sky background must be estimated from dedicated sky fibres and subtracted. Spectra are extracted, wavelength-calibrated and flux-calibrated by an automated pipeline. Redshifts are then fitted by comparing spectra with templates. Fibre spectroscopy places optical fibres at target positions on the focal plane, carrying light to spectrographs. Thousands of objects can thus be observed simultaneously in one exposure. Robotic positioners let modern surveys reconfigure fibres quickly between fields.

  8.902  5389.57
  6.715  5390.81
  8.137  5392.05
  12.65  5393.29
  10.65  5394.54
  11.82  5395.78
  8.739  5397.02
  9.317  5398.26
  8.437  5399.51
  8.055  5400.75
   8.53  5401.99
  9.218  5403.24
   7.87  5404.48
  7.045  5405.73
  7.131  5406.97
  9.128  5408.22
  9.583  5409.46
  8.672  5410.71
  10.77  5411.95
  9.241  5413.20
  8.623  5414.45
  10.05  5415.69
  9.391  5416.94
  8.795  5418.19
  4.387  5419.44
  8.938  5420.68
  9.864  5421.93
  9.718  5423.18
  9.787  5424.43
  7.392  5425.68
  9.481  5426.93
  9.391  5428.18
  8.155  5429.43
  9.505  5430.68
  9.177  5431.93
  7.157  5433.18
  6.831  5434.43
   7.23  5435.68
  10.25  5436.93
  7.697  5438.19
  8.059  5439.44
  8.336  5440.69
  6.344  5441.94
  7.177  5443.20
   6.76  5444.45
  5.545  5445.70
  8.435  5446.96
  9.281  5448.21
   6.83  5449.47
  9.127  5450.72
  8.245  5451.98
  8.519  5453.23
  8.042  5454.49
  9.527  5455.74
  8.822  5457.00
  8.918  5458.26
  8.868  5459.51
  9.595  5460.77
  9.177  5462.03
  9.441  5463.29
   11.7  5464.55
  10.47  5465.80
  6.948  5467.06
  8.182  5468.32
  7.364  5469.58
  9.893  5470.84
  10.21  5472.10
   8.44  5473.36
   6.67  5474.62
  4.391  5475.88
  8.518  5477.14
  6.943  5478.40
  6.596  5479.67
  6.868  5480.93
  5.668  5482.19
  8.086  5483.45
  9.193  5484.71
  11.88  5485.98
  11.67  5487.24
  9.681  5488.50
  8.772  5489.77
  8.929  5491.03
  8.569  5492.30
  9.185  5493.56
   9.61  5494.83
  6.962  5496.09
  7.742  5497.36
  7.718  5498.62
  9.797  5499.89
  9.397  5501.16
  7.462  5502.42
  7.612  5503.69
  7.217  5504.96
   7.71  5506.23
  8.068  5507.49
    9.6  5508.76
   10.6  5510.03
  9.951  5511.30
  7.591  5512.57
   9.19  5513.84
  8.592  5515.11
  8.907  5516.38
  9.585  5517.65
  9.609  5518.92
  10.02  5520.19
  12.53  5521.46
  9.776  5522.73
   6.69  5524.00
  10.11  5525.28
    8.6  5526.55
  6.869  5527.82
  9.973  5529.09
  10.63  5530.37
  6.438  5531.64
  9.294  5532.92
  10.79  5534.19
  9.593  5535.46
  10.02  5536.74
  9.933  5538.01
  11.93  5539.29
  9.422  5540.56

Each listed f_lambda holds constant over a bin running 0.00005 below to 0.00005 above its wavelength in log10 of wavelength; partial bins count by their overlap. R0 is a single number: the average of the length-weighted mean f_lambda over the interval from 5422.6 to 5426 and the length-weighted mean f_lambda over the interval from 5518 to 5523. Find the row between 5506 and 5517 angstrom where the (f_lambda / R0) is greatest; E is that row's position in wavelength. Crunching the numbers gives 5510.03 angstrom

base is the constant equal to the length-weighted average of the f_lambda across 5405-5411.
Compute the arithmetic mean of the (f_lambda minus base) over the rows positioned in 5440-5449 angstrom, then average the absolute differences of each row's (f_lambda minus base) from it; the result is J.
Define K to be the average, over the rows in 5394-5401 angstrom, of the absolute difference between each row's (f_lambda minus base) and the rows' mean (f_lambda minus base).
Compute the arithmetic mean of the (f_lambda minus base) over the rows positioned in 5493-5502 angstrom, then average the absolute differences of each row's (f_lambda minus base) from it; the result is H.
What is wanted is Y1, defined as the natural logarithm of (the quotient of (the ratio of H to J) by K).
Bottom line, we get -0.2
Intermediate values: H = 0.99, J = 1.09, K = 1.15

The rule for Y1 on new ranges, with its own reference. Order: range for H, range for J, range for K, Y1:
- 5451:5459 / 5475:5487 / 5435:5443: -1.3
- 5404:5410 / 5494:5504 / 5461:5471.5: -0.2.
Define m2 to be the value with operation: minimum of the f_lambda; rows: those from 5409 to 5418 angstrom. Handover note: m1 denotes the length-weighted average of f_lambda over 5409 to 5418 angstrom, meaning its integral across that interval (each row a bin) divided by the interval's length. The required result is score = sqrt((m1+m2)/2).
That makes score 3.0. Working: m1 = 9.4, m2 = 8.623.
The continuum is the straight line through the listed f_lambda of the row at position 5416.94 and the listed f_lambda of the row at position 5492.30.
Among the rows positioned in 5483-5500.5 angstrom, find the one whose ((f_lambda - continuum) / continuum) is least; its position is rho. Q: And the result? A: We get 5496.09 angstrom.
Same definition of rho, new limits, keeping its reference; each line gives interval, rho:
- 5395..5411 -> 5405.73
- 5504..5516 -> 5504.96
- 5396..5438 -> 5419.44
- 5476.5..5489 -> 5482.19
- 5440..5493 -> 5475.88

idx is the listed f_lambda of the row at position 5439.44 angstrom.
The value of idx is 8.059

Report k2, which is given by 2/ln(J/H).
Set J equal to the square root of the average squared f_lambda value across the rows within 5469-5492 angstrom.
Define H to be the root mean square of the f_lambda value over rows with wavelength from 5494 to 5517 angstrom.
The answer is -251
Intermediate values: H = 8.61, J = 8.54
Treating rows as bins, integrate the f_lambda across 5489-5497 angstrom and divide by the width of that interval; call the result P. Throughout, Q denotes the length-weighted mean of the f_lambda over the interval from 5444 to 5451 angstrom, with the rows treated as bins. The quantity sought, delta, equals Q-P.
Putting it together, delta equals -1.0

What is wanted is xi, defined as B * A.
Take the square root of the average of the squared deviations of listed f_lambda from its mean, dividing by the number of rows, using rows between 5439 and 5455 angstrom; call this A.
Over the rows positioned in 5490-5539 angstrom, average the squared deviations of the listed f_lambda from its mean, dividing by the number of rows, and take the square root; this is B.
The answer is 1.4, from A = 1.08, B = 1.32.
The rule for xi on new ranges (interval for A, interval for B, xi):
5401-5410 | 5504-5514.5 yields 1.1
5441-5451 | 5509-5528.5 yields 1.8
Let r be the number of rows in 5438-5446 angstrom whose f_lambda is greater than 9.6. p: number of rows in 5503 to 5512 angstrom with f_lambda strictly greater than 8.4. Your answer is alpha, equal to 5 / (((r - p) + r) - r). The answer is -1.7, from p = 3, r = 0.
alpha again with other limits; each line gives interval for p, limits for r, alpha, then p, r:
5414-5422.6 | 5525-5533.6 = -1.7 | 6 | 3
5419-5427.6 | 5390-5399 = -2.5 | 5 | 3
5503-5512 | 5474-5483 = -1.7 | 3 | 0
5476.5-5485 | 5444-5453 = -2.5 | 2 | 0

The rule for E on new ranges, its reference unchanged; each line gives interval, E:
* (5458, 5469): 5464.55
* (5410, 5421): 5411.95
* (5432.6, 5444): 5436.93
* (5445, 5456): 5455.74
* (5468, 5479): 5472.10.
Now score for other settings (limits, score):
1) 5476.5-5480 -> 2.6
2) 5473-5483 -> 2.4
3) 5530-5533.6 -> 2.7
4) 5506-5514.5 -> 2.9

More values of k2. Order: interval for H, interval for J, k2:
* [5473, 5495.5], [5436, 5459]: -51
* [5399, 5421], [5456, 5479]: 200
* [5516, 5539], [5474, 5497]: -17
